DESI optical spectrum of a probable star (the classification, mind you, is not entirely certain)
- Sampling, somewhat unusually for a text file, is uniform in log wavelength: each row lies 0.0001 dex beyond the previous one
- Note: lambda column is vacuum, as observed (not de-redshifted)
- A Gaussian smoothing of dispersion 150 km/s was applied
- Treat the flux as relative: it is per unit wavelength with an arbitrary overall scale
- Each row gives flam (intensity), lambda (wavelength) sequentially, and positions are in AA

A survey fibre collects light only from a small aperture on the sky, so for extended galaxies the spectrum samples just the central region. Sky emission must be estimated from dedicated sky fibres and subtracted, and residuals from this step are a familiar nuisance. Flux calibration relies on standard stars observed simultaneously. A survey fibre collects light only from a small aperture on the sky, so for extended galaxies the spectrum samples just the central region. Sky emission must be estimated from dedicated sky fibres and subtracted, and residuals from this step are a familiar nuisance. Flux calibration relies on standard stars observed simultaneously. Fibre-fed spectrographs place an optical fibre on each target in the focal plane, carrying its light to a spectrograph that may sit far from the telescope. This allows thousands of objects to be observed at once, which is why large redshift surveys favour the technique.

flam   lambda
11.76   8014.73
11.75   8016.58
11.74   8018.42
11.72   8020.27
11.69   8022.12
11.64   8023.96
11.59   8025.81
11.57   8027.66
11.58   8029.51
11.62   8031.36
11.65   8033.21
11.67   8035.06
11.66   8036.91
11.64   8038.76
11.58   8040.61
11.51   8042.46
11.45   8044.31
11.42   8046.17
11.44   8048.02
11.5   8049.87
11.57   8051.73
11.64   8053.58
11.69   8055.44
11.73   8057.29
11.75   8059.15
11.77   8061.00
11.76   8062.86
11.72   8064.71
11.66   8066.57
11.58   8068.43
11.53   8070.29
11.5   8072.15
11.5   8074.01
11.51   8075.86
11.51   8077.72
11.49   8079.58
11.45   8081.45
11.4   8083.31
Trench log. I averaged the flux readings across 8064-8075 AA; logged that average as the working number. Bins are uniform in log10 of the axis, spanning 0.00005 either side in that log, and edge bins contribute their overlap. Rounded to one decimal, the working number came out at 11.6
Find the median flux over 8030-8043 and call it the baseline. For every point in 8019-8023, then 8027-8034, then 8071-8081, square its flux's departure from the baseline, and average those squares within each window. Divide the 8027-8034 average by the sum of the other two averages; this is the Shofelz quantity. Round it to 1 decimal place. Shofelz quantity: 0.1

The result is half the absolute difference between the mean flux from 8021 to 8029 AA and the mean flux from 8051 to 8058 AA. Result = 0.02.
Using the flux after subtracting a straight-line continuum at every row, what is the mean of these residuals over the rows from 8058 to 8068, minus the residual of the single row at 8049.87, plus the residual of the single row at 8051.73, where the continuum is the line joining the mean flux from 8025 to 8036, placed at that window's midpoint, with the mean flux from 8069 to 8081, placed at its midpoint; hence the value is 0.27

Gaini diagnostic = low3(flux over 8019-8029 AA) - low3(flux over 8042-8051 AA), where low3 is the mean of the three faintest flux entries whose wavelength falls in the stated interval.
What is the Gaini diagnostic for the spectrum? 0.16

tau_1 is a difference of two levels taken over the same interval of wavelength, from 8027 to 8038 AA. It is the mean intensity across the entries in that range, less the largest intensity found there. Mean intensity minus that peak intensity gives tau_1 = -0.045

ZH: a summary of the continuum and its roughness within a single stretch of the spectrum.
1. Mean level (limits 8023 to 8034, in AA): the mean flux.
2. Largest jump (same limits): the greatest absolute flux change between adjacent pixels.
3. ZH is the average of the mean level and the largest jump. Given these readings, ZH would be 5.83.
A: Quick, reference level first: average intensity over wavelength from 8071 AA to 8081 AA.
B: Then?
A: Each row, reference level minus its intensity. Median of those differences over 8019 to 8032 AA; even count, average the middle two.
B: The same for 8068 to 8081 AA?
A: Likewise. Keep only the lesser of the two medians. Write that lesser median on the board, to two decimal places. -0.12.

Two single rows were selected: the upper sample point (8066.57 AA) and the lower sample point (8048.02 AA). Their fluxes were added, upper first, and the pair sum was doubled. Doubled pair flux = 46.2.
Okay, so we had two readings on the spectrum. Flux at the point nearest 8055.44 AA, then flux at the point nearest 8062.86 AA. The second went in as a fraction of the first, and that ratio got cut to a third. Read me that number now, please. 0.335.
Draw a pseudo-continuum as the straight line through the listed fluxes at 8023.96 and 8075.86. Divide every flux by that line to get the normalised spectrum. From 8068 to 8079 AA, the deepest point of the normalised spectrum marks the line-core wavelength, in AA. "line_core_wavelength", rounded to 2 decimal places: 8072.15 AA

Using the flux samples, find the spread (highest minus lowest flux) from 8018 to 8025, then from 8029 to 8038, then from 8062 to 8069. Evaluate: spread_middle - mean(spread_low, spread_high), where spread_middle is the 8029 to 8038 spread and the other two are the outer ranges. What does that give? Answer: -0.05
